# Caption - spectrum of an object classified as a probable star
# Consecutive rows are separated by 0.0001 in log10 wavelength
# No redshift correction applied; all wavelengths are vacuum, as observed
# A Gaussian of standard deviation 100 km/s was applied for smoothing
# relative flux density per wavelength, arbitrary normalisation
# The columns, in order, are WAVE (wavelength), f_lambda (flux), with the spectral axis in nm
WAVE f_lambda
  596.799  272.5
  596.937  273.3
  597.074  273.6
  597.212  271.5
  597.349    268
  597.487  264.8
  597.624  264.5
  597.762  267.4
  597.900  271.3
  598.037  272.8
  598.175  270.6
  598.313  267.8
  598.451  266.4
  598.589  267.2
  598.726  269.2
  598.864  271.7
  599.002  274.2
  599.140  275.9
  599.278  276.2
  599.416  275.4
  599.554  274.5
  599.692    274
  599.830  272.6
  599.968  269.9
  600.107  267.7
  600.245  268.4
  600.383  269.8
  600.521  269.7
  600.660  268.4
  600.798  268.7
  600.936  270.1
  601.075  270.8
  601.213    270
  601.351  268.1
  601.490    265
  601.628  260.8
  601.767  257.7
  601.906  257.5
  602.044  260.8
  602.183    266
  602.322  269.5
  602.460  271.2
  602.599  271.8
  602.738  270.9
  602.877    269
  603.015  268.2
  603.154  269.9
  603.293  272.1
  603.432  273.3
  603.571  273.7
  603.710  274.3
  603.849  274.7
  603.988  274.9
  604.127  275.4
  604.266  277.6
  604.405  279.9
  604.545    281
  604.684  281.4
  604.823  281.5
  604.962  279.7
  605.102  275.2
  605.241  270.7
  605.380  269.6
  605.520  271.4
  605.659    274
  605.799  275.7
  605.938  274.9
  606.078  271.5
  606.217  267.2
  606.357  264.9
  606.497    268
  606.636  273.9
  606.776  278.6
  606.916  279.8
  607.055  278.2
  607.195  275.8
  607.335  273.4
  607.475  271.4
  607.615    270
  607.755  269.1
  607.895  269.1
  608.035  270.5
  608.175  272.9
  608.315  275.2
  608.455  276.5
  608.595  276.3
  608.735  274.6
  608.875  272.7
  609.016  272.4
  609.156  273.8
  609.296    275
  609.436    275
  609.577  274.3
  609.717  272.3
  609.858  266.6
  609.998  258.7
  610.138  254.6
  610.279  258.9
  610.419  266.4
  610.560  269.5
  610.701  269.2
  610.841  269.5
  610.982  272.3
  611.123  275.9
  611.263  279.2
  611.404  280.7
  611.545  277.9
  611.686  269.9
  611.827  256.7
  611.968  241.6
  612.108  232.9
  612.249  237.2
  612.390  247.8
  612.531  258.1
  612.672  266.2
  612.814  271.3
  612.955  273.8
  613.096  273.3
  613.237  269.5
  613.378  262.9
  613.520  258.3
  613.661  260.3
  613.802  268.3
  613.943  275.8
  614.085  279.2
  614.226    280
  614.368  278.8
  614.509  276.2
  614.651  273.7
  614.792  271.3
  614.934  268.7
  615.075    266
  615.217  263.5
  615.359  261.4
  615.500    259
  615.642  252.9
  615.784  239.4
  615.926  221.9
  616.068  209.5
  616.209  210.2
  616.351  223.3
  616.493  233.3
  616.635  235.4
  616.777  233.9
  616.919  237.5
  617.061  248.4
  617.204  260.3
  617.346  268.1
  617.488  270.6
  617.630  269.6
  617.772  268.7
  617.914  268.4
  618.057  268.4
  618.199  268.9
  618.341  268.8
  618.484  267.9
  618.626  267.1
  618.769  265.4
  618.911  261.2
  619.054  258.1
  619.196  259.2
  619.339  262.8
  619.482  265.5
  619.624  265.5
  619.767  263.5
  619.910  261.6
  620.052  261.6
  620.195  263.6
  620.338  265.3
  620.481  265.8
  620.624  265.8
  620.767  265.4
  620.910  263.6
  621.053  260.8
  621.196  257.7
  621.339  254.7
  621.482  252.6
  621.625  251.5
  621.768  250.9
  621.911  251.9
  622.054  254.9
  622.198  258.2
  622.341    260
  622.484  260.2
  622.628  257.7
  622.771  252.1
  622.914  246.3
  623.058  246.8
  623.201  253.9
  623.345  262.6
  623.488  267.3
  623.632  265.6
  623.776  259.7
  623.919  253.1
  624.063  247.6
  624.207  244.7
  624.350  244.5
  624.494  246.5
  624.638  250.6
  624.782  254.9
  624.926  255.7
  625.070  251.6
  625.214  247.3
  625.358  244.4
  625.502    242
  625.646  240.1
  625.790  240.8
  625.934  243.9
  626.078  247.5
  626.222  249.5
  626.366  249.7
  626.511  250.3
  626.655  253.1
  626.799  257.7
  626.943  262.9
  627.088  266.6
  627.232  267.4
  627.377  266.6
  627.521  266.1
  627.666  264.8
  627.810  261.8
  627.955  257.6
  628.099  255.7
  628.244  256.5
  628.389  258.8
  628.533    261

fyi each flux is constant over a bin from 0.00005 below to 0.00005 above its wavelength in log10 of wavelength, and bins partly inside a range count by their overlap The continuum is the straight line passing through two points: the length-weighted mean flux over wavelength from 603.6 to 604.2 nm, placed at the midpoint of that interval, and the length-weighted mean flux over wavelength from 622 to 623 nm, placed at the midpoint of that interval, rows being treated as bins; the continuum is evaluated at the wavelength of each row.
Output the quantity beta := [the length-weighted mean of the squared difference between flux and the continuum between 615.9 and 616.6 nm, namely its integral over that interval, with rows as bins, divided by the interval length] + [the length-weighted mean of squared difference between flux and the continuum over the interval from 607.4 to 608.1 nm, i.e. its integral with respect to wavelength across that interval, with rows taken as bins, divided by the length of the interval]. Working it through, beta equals 1831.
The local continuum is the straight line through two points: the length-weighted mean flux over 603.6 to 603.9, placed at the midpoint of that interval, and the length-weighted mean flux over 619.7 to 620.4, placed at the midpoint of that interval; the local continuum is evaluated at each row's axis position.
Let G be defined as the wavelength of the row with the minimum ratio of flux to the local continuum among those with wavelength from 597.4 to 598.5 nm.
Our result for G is 597.624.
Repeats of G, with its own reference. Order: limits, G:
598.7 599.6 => 598.726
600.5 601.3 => 600.660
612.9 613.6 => 613.520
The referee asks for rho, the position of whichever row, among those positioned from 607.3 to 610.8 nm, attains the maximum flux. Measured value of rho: 608.455 nm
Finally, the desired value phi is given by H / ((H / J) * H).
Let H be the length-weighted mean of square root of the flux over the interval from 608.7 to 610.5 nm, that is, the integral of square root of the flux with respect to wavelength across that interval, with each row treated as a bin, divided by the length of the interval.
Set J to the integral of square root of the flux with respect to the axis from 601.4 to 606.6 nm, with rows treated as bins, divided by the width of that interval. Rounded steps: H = 16.4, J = 16.5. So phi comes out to 1.00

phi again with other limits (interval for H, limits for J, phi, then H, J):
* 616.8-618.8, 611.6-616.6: 0.99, 16.2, 16.0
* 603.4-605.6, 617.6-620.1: 0.98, 16.6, 16.3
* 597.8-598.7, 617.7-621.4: 0.99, 16.4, 16.2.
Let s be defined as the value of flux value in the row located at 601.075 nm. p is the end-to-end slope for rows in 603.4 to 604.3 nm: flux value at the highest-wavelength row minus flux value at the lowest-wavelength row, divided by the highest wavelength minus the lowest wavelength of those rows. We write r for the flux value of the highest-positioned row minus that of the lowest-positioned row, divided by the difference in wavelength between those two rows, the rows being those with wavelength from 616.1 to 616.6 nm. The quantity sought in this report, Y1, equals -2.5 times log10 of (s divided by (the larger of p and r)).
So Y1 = -1.3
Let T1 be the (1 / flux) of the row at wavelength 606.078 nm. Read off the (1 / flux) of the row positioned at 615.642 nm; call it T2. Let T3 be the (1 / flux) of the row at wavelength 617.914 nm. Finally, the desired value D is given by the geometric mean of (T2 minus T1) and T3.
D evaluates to 0.0010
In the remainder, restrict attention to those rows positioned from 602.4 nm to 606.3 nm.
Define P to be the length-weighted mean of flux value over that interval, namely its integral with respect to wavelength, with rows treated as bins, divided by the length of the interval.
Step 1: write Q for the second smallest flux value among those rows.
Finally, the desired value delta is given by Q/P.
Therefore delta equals 0.979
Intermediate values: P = 274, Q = 268.2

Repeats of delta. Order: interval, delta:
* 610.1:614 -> 0.898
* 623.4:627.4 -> 0.954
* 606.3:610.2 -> 0.951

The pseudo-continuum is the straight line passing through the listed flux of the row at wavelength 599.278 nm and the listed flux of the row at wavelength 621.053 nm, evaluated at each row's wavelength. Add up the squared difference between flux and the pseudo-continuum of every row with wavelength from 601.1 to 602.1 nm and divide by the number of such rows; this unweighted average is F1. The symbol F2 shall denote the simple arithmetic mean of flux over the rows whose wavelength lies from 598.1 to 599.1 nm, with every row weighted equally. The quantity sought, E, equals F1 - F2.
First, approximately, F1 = 156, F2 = 270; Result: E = -113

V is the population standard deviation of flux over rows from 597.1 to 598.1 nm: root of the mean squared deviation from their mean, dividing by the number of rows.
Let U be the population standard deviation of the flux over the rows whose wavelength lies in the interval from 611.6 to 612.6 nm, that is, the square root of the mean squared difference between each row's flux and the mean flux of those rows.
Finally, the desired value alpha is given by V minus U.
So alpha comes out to -9.1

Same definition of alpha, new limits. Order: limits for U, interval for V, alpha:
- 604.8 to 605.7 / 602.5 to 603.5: -2.5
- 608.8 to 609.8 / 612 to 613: 14.1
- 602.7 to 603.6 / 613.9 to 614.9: 1.0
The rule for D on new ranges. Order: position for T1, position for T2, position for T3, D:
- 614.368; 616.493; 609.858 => 0.0016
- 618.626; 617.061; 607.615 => 0.0010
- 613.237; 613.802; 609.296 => 0.0002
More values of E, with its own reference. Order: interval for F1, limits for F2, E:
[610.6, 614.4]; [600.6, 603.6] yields -94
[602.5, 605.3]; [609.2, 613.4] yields -241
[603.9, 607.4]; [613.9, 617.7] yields -225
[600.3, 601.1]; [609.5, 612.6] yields -231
